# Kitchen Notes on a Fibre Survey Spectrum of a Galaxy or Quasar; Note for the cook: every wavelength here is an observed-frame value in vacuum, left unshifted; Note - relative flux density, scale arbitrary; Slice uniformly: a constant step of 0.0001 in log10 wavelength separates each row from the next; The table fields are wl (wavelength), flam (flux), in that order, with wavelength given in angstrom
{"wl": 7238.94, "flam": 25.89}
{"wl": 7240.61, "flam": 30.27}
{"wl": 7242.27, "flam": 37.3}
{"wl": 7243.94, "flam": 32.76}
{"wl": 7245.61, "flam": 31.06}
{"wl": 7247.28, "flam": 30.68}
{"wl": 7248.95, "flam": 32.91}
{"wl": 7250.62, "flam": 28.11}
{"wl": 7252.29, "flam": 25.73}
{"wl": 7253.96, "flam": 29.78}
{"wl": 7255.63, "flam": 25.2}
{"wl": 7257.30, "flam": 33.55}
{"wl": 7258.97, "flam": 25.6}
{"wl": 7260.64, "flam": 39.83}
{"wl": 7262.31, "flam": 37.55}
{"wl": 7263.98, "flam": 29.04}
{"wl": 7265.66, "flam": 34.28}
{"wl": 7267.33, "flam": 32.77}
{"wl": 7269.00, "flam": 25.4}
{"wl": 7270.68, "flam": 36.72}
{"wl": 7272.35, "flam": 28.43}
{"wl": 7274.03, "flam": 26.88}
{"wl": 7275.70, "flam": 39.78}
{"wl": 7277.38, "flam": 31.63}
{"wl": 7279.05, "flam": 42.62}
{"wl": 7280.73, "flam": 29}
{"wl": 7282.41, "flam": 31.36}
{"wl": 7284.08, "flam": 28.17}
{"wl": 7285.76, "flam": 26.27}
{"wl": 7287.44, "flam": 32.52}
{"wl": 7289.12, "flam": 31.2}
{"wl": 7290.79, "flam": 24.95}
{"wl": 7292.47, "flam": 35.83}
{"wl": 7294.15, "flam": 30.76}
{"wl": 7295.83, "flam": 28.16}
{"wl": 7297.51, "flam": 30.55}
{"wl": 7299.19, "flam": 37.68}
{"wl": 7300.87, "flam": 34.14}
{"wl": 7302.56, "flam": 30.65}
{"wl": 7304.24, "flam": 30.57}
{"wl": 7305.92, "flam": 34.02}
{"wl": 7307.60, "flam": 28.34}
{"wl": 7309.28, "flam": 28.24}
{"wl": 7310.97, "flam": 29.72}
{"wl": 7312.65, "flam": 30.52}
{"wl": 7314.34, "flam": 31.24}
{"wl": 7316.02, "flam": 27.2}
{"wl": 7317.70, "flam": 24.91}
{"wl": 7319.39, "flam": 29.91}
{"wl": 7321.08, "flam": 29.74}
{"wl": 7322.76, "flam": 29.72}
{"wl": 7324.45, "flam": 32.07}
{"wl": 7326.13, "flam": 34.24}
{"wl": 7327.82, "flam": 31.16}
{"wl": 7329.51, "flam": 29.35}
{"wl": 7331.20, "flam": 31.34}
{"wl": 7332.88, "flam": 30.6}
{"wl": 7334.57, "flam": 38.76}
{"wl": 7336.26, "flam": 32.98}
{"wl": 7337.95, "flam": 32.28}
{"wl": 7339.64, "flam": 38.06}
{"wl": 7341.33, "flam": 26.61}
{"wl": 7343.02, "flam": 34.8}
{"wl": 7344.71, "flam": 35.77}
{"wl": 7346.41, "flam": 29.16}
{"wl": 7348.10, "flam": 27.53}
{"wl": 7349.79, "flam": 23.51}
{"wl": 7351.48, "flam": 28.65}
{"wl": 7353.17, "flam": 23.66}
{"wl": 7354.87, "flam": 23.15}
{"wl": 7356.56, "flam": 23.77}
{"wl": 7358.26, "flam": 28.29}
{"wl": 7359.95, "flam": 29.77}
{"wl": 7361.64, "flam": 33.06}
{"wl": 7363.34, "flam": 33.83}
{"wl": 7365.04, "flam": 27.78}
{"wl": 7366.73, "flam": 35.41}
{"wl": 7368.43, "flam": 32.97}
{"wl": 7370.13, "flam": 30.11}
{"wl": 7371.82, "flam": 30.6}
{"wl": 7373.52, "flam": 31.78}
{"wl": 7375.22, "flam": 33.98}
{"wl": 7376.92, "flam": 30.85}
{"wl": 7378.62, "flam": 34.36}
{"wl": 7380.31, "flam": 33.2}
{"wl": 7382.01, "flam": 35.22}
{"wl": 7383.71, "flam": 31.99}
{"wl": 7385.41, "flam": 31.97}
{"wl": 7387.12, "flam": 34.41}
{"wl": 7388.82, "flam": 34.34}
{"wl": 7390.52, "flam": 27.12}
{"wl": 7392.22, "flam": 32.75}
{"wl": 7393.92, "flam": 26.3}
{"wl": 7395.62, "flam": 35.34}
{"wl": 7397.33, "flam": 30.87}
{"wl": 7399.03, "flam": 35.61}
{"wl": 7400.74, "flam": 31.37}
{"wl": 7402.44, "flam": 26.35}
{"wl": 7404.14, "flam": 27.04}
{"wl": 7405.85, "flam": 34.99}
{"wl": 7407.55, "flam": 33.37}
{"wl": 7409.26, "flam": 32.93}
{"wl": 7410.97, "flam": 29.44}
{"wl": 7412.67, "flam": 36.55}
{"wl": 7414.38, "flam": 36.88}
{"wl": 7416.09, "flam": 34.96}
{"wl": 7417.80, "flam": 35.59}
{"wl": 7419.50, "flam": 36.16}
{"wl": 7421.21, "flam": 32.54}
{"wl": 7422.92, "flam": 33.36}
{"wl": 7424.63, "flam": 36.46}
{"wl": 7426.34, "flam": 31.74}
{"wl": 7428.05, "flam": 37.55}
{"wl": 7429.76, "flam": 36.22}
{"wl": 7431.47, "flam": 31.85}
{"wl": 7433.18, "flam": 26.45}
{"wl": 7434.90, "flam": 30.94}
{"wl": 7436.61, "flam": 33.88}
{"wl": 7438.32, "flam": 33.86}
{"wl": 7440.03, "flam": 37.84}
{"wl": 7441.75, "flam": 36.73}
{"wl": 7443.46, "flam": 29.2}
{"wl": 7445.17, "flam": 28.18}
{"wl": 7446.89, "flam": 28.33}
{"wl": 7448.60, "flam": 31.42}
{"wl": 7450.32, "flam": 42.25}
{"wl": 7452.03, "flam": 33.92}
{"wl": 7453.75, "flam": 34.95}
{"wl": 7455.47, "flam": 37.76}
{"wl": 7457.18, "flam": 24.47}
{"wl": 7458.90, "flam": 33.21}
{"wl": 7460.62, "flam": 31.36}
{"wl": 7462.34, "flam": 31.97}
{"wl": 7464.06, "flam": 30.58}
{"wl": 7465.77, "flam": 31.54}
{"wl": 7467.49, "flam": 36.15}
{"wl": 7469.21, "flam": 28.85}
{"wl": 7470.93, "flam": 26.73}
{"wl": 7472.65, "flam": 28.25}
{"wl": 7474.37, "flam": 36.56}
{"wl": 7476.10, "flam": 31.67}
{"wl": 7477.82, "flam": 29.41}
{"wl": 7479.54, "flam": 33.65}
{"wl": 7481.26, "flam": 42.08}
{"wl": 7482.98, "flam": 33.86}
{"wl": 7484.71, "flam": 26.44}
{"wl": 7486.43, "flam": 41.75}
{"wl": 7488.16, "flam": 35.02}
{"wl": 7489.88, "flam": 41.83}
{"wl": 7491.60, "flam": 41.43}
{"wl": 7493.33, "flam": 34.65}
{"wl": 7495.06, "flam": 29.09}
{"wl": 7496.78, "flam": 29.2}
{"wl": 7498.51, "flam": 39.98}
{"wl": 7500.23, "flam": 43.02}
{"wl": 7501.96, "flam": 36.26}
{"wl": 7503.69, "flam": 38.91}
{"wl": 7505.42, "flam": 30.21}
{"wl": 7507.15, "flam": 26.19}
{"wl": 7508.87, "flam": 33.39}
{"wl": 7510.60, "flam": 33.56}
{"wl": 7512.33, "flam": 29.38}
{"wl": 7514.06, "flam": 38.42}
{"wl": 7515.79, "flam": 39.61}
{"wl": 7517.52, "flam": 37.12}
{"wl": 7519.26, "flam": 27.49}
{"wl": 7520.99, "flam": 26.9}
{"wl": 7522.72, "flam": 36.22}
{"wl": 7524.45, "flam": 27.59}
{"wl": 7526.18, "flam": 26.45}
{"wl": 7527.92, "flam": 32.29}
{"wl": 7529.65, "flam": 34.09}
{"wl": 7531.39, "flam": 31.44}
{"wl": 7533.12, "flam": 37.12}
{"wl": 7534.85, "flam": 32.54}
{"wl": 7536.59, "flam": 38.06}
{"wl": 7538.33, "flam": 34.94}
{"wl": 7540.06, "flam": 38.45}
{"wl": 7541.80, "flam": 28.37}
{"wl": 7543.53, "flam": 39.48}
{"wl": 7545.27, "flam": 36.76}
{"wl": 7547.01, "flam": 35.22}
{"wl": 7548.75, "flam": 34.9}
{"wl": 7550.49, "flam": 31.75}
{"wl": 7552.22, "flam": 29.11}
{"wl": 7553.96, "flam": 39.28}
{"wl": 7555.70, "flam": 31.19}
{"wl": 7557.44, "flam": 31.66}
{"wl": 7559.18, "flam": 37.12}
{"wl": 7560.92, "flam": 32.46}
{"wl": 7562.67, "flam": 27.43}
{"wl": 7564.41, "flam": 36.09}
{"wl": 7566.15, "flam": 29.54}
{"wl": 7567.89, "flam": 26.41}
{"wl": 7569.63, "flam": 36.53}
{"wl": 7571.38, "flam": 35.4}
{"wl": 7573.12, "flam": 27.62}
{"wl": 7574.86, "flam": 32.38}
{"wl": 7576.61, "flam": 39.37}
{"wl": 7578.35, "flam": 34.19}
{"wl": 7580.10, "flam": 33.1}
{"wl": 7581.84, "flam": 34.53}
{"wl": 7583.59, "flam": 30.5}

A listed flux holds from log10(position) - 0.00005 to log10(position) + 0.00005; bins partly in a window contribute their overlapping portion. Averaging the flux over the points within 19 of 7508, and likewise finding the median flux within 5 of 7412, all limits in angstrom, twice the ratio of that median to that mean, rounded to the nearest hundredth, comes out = 2.01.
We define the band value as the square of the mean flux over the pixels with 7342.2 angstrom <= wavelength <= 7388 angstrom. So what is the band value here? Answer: 944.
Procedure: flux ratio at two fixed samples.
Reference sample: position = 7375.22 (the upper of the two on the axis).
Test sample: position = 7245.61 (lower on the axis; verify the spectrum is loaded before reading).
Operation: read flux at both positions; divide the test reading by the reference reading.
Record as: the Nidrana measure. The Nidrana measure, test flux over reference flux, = 0.91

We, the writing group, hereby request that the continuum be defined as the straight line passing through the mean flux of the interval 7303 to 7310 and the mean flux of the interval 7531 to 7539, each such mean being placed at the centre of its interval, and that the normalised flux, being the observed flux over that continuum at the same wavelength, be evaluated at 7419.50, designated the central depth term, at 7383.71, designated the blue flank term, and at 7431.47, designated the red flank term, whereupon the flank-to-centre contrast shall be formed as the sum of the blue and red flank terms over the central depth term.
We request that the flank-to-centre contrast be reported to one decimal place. 1.8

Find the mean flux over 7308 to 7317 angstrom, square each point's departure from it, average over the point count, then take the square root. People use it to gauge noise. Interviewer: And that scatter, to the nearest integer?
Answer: 1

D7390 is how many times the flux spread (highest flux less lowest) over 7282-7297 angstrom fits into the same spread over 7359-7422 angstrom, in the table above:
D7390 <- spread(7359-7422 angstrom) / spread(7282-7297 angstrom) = 0.97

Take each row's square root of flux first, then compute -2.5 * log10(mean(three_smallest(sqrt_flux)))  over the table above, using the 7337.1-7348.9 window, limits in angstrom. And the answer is -1.80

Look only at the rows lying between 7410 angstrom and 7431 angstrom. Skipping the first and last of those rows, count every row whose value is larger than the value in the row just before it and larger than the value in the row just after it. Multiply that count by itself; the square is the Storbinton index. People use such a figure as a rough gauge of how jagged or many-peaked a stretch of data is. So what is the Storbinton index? 16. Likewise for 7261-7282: 16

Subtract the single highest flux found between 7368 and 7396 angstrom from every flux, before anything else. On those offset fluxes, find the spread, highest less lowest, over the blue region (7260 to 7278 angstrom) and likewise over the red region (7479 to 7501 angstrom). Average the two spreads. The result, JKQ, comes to 16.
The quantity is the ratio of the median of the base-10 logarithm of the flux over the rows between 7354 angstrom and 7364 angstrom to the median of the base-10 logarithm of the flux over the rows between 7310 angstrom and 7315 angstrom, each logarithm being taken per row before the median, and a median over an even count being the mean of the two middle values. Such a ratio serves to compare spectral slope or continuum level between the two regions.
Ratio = 0.99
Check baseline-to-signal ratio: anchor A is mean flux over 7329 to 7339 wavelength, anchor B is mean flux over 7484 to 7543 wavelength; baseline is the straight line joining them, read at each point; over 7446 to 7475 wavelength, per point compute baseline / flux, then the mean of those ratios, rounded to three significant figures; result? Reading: 1.06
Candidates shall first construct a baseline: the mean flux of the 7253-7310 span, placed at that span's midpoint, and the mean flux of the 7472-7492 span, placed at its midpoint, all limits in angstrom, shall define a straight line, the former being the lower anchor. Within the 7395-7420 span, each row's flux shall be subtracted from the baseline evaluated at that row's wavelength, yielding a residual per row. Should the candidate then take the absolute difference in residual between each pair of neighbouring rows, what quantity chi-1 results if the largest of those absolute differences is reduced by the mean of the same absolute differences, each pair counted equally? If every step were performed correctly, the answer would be 4.8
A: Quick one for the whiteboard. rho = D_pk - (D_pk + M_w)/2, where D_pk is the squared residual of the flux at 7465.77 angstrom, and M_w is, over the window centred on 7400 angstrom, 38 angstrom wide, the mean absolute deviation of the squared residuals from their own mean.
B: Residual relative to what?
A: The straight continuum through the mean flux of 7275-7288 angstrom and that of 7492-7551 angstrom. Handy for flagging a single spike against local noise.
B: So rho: -4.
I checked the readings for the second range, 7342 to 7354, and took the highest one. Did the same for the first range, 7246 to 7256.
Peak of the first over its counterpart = 0.92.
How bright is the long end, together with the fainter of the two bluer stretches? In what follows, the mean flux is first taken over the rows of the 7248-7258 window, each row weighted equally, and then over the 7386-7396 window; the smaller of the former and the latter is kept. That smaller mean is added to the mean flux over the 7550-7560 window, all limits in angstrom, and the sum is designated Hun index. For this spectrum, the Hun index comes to 62.6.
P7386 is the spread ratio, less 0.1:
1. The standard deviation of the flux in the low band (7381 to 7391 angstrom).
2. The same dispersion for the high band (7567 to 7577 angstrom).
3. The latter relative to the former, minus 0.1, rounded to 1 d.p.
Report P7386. 1.6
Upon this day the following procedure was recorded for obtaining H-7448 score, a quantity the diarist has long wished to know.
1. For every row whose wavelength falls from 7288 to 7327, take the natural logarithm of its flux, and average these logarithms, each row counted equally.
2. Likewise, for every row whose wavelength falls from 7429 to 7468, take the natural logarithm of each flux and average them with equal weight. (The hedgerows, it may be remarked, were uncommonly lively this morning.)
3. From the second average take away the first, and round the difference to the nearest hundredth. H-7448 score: 0.06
